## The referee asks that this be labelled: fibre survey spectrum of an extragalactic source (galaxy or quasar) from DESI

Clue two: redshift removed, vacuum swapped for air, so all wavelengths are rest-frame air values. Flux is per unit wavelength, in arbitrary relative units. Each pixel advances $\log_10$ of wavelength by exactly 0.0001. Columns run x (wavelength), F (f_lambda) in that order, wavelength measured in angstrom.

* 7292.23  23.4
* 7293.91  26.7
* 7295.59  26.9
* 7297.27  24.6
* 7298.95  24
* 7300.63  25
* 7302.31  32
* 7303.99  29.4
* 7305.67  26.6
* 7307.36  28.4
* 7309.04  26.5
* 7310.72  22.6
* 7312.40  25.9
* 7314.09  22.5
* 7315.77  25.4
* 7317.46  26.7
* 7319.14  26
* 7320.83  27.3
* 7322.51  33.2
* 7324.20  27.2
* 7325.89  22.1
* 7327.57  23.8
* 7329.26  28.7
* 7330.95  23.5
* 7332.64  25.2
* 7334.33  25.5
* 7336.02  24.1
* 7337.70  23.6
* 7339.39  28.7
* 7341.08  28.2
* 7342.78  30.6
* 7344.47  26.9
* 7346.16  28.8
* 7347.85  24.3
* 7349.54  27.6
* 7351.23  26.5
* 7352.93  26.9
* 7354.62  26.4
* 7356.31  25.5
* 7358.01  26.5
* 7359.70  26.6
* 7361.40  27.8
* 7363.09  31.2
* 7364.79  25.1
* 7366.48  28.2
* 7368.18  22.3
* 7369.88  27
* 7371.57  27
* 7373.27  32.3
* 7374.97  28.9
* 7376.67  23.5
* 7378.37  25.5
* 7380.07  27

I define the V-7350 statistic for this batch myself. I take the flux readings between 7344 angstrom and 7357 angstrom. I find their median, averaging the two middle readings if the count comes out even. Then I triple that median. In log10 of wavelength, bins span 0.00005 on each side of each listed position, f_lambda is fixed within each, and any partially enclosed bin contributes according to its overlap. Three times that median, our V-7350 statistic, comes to 80.1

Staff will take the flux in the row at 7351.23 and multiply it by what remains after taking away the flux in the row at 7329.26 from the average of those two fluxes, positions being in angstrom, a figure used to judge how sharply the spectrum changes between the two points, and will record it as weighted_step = -29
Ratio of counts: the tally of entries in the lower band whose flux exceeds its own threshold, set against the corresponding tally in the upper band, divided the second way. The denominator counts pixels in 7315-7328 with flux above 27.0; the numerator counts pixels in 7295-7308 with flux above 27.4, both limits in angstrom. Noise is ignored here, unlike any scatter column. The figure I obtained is 1.0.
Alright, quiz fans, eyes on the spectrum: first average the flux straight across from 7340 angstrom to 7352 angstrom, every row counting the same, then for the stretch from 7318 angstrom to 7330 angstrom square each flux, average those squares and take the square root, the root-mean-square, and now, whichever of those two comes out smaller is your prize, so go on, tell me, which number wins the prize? 27.10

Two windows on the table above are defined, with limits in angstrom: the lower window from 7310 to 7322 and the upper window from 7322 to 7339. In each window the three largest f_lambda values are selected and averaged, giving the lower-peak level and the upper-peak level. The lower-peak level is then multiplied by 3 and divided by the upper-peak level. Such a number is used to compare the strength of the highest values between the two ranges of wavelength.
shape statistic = 2.7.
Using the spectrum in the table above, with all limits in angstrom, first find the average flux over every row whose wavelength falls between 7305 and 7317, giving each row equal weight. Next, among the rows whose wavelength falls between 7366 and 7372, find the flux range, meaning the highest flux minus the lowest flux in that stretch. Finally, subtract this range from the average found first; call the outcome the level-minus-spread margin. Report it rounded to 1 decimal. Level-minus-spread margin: 19.5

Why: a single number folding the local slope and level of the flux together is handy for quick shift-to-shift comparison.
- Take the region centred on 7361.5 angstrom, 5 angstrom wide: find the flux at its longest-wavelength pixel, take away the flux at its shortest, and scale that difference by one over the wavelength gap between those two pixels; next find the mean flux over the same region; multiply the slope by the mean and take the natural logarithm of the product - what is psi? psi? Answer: 3.7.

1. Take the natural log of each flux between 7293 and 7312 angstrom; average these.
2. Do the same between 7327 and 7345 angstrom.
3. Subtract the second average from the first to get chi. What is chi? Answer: 0.01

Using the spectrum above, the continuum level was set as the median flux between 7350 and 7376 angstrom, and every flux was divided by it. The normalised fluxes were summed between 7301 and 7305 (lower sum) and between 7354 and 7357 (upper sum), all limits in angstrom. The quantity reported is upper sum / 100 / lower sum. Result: 0.0085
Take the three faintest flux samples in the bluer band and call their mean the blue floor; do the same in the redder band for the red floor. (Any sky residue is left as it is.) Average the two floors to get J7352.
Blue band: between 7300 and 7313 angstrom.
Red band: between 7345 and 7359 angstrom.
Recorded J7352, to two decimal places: 24.95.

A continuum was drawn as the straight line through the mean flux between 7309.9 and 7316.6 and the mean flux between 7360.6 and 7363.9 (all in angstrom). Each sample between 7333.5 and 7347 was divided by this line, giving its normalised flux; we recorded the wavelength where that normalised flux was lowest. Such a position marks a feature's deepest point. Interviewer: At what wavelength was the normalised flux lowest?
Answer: 7337.70 angstrom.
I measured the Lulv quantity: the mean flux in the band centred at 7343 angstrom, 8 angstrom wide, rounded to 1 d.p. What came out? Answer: 28.6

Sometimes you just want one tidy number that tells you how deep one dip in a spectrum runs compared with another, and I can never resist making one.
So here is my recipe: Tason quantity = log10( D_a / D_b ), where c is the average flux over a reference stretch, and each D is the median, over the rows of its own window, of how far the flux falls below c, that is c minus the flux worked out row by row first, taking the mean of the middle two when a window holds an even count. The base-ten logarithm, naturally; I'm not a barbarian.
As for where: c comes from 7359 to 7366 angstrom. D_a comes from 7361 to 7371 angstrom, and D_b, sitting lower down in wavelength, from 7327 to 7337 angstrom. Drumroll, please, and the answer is -1.0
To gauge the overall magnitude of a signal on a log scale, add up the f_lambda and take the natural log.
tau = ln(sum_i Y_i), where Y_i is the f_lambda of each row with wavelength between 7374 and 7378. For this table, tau 3.96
